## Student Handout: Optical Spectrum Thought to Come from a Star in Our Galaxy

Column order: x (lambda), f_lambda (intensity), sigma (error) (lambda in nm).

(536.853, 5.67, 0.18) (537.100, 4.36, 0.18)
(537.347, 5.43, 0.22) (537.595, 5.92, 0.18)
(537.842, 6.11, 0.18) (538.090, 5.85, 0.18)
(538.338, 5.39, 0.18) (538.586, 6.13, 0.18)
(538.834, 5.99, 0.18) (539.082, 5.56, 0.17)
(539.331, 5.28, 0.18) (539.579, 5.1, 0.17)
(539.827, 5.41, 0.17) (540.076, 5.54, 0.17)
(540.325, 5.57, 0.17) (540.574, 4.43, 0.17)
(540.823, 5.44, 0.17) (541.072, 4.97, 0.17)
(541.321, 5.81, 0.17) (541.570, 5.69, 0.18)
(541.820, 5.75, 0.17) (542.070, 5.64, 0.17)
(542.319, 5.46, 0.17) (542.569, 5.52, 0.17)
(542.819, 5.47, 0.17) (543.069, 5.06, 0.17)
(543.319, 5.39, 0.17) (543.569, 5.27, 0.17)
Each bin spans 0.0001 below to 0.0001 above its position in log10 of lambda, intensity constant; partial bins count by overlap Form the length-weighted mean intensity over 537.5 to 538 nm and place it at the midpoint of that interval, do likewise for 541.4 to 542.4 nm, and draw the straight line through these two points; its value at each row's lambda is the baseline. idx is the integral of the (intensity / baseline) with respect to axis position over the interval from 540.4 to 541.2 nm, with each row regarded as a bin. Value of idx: 0.7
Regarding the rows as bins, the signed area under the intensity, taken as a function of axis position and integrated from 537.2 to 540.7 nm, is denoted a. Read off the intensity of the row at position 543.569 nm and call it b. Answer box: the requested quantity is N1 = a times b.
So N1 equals 102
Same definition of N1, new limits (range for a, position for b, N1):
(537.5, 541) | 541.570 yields 110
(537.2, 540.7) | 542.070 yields 109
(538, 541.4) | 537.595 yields 110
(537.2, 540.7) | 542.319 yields 106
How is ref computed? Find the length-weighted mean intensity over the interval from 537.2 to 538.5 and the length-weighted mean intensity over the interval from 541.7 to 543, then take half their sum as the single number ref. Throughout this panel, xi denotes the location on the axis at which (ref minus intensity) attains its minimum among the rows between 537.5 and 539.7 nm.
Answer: 538.586 nm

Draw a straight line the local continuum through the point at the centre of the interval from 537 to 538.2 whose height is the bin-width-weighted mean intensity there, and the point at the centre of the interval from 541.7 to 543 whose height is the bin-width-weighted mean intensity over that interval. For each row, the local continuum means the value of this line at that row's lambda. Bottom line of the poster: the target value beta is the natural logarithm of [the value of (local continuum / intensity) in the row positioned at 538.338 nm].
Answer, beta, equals 0.03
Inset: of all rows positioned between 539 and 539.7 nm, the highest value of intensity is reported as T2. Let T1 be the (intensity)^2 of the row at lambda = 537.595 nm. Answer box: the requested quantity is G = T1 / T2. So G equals 6.30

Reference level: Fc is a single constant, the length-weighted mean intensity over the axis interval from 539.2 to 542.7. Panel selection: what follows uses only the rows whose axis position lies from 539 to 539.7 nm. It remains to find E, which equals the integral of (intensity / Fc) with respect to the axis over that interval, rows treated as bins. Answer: 0.69 nm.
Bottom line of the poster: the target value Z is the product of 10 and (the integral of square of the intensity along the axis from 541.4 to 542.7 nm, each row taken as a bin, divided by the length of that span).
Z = 316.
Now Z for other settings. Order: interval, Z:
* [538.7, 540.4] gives 303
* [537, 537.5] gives 251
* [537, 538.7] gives 318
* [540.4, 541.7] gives 281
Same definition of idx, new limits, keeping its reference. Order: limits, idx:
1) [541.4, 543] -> 1.6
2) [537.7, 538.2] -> 0.5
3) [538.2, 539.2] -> 1.0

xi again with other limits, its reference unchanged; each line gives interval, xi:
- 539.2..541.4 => 541.321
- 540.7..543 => 541.321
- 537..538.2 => 537.842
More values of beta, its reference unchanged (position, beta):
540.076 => 0.00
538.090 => -0.05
